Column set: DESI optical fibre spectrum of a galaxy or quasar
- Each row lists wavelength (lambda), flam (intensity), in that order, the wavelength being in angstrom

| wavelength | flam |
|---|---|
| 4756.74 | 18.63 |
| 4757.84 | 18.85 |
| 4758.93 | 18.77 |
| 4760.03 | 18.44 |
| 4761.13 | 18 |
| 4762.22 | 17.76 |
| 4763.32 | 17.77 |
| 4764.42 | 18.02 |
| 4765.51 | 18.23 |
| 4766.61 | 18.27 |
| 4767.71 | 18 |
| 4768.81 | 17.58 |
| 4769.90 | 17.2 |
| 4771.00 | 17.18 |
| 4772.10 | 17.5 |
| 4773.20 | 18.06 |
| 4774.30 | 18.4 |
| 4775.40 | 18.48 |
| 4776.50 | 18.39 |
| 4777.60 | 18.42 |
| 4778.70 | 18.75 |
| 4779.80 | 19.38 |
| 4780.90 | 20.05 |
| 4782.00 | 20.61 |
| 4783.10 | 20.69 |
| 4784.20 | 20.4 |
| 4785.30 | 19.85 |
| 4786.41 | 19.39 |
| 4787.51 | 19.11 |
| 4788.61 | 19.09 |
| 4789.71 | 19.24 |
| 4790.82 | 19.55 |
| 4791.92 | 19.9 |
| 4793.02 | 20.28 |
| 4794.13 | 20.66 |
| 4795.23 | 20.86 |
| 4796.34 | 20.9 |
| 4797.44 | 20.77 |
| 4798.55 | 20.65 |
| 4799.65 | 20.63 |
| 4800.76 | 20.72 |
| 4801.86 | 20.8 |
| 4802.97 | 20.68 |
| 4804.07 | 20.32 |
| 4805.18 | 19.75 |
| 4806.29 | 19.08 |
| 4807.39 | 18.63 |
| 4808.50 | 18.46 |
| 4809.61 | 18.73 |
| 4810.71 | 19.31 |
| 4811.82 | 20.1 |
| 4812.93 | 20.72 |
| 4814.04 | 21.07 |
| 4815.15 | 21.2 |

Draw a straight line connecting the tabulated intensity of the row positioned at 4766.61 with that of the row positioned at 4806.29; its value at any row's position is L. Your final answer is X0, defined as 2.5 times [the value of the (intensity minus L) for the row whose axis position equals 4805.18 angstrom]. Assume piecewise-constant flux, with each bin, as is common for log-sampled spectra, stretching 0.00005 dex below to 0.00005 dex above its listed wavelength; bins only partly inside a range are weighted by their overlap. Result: 1.7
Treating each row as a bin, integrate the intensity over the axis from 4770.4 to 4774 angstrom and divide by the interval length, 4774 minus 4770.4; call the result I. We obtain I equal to 17.6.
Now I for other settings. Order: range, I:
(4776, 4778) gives 18.4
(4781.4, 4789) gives 19.9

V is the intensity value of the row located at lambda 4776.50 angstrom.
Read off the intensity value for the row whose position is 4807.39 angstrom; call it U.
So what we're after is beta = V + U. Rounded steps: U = 18.63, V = 18.39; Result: 37.0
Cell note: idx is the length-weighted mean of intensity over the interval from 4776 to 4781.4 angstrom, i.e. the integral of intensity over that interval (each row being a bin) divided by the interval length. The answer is 19.0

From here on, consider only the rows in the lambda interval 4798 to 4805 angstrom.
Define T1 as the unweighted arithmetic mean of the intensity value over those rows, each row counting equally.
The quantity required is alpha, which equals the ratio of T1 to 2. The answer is 10.3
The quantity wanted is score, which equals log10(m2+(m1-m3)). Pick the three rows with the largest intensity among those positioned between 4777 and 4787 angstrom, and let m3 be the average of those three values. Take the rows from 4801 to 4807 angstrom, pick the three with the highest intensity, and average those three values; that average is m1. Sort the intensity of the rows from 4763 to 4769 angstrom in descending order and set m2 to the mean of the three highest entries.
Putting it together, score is 1.26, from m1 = 20.6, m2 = 18.2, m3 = 20.6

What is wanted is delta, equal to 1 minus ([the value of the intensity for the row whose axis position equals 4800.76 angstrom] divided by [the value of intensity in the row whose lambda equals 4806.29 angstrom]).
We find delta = -0.09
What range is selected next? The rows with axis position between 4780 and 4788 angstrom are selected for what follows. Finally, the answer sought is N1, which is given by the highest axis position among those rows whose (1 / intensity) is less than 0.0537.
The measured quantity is 4787.51 angstrom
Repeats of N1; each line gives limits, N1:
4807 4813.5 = 4812.93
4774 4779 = 4778.70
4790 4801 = 4800.76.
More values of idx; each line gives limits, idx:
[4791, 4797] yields 20.5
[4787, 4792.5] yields 19.4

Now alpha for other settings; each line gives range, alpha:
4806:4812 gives 9.5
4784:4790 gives 9.8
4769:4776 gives 8.9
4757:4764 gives 9.1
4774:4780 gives 9.3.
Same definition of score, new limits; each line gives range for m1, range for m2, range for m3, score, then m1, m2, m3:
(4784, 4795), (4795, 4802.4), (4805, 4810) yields 1.34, 20.4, 20.9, 19.2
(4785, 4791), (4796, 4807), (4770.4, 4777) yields 1.34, 19.6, 20.8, 18.4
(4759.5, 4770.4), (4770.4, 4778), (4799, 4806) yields 1.20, 18.3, 18.4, 20.7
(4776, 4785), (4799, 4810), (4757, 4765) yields 1.35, 20.6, 20.7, 18.7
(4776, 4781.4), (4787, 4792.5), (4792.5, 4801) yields 1.26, 19.4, 19.6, 20.8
